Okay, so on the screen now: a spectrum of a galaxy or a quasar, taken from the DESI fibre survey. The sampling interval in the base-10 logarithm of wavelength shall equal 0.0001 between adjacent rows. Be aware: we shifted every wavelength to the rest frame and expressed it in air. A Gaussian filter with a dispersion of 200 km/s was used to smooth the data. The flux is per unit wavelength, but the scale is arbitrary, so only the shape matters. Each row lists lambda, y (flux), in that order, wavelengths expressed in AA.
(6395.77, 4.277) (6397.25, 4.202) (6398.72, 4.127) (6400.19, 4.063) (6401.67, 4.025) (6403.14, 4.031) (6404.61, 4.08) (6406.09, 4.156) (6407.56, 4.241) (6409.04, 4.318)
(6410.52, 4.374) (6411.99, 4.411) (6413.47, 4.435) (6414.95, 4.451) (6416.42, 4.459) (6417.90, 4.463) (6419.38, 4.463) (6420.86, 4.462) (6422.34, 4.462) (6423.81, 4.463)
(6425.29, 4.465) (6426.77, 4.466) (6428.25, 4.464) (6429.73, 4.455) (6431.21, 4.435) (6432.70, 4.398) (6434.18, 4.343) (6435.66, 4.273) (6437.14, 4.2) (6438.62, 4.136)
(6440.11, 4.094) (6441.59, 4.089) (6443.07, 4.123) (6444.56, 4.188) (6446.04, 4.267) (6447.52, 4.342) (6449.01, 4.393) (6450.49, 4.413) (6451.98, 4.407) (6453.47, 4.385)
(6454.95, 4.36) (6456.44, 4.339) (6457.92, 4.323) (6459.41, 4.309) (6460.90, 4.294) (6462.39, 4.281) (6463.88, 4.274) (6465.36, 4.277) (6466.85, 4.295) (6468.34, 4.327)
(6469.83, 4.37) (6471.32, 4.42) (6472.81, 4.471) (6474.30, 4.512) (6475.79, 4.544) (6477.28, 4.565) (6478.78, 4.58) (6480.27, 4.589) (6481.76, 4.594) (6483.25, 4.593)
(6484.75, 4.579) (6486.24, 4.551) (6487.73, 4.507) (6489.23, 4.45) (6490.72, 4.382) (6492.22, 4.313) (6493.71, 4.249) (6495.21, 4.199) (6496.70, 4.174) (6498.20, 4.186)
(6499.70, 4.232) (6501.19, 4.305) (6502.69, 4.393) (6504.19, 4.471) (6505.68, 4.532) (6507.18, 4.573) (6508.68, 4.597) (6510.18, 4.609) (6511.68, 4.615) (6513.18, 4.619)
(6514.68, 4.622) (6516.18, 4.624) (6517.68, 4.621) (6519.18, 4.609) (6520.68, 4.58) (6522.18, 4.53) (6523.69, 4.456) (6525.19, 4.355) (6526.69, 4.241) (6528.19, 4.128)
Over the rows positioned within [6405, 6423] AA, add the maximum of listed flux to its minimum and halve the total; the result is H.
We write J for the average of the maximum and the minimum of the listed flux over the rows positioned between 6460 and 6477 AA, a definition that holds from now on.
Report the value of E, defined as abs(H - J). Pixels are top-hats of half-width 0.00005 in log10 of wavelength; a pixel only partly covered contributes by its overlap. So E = 0.10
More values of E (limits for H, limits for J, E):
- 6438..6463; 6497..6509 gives 0.14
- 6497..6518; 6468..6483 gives 0.06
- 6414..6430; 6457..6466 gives 0.16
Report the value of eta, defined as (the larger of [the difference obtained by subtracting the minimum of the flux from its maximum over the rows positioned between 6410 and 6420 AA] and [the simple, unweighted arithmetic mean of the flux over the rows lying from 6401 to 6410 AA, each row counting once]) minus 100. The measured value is -95.9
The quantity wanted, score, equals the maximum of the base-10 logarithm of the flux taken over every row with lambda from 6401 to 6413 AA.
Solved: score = 0.645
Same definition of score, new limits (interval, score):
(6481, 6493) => 0.662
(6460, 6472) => 0.645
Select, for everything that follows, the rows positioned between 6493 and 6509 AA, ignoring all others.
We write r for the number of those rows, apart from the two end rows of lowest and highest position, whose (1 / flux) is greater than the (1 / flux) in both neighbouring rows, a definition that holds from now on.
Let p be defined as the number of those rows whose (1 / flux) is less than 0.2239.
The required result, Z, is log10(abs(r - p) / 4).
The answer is -0.1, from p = 4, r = 1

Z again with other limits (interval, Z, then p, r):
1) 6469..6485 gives 0.4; 9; 0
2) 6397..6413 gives -0.6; 0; 1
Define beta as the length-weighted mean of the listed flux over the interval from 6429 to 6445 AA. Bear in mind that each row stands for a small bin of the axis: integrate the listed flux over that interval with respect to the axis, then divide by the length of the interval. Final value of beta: 4.25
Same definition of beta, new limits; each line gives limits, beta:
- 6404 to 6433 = 4.40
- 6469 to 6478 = 4.48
